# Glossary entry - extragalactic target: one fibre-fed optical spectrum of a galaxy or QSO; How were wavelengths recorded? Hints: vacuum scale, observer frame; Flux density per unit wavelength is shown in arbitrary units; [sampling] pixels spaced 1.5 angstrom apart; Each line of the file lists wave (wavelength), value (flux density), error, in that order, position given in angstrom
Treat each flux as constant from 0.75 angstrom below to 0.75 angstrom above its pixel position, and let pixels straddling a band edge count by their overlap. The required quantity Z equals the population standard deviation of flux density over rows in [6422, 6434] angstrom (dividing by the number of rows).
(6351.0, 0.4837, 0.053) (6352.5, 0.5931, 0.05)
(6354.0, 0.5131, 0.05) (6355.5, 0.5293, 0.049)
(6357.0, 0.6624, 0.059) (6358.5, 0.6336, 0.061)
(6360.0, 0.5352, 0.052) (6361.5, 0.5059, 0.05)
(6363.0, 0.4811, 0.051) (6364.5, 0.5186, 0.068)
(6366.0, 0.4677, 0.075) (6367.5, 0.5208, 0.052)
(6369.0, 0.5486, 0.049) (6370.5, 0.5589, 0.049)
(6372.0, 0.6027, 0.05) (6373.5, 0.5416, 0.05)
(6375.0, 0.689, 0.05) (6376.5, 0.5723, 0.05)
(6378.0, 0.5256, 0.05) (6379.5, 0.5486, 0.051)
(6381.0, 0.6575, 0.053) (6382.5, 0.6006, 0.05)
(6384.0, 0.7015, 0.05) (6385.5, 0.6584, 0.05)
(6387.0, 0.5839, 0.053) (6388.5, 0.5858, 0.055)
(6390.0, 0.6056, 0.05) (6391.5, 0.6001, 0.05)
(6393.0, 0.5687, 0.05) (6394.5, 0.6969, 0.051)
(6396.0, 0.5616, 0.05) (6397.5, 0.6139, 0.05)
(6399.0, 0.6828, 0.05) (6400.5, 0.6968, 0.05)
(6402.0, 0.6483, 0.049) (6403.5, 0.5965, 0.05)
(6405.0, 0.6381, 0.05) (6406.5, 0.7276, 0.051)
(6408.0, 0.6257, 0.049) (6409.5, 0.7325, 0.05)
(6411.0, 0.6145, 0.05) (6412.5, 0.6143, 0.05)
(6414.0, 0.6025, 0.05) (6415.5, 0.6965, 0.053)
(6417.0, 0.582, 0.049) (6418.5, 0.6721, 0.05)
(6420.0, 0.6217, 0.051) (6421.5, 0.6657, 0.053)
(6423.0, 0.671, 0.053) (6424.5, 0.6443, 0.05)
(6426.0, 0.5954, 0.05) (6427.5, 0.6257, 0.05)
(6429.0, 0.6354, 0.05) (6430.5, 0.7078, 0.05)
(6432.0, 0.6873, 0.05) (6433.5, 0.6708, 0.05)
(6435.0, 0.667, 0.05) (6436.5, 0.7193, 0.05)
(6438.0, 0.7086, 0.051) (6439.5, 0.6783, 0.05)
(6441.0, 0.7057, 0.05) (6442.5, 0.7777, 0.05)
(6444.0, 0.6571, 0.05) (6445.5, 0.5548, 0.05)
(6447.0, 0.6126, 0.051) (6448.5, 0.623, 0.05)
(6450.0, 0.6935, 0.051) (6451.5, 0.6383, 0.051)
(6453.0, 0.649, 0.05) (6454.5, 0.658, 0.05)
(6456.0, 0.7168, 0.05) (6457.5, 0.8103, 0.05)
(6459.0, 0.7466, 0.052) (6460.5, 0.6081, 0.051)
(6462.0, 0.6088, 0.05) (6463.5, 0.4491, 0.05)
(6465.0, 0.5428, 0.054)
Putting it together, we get 0.034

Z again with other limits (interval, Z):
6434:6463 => 0.062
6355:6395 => 0.064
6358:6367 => 0.054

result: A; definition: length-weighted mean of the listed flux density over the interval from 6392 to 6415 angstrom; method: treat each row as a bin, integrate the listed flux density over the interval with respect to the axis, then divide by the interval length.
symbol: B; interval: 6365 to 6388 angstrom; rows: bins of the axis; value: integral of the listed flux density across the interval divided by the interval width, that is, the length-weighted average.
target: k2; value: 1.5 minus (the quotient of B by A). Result 0.59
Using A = 0.64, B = 0.58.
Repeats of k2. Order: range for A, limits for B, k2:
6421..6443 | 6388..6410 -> 0.56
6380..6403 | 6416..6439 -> 0.45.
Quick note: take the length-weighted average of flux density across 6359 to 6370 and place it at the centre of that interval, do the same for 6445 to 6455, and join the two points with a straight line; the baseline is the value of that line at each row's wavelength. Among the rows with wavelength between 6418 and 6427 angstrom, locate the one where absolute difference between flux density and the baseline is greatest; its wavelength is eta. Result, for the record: 6418.5 angstrom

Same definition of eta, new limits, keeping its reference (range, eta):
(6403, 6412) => 6409.5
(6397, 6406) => 6400.5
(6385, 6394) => 6385.5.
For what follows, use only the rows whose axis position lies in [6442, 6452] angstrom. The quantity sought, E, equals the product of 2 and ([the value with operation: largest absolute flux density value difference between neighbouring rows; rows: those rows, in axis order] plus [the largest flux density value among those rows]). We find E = 1.80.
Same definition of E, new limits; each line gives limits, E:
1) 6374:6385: 1.64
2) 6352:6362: 1.59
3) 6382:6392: 1.60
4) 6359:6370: 1.20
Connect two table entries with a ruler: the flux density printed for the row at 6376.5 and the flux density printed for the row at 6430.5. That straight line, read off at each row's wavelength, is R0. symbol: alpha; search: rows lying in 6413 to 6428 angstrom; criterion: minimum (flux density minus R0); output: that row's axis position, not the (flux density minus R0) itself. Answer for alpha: 6426.0 angstrom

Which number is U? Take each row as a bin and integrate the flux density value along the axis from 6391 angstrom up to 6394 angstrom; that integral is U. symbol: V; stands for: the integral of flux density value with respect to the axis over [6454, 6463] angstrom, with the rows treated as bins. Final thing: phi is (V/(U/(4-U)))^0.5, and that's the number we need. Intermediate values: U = 1.8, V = 6.2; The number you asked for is 2.8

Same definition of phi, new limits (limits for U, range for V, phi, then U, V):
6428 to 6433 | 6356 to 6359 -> 0.6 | 3.4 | 1.9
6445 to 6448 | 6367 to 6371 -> 1.7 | 1.8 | 2.2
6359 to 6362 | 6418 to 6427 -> 3.0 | 1.6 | 5.8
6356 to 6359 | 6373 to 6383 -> 2.5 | 1.9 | 5.9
